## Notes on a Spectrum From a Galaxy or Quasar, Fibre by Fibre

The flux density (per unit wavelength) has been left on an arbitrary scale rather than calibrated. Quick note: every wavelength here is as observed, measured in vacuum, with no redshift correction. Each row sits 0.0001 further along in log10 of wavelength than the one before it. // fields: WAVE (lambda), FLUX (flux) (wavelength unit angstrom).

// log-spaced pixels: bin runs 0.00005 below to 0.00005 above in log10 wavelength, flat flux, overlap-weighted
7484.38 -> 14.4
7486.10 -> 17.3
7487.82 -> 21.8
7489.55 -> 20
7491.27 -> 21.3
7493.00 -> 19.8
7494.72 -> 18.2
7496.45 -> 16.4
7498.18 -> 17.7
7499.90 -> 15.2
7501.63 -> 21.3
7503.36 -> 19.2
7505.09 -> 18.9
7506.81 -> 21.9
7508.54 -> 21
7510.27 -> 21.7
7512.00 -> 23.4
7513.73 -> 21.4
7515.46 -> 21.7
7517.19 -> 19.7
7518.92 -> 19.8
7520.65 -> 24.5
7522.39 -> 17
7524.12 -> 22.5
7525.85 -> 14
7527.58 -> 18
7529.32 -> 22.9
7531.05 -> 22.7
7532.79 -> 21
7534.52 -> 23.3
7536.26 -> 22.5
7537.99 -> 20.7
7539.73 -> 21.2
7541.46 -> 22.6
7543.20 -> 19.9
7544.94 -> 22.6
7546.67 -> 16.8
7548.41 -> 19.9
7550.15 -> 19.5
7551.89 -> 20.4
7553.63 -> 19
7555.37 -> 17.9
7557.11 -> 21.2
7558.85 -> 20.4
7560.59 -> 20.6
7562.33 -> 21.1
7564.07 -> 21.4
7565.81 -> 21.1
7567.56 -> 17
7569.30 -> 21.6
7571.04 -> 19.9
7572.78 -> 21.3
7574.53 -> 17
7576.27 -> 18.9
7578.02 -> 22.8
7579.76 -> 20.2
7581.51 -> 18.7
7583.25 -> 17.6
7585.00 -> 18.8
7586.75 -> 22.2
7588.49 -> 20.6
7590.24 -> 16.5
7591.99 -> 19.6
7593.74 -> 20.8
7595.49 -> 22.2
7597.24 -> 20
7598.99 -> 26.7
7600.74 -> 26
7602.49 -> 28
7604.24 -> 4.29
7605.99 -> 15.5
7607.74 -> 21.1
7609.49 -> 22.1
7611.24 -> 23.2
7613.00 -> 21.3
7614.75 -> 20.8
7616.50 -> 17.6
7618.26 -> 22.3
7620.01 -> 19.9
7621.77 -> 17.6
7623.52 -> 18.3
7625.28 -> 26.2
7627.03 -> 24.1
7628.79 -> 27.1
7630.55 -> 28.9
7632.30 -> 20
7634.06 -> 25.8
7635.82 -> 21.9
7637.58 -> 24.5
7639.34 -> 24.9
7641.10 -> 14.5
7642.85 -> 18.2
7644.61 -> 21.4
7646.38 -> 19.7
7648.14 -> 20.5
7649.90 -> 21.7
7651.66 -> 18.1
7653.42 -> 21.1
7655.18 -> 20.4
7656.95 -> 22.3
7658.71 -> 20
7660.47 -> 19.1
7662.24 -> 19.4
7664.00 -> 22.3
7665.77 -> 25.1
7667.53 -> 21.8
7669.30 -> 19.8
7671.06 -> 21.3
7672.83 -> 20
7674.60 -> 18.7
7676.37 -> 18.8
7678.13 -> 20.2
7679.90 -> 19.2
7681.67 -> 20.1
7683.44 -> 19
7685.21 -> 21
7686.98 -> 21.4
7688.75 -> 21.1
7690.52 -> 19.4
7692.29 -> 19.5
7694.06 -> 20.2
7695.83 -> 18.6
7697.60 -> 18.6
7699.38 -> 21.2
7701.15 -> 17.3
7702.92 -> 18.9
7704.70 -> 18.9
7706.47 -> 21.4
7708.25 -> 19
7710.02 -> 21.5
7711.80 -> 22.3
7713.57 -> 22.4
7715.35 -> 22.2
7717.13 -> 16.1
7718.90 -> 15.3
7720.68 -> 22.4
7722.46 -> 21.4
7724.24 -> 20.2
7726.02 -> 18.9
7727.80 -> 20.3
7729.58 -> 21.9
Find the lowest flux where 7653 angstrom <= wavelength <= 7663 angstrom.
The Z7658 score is 19.1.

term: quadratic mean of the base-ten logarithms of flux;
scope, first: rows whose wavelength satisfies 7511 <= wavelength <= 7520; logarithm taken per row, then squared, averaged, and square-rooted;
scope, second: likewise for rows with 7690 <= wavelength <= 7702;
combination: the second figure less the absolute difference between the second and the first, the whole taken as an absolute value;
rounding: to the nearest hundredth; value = 1.24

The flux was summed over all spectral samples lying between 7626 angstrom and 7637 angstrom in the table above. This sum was 148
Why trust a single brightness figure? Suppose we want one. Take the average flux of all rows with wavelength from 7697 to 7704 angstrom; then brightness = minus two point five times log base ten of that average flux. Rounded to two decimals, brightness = -3.20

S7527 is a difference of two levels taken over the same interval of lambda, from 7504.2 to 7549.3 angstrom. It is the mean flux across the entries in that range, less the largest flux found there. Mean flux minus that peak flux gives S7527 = -3.7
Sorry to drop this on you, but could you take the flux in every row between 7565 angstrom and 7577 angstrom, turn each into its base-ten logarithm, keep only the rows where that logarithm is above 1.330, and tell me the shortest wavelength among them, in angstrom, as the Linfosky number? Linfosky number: 7569.30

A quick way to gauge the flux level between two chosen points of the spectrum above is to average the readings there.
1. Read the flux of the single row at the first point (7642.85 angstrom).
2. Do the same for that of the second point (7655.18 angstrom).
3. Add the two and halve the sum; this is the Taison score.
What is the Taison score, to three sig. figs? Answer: 19.3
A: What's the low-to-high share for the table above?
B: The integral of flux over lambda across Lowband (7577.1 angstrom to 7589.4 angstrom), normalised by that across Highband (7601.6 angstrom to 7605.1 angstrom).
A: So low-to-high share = 4.4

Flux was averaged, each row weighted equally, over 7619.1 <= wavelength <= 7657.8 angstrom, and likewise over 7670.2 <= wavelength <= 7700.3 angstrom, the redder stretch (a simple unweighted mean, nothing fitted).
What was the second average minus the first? -1.8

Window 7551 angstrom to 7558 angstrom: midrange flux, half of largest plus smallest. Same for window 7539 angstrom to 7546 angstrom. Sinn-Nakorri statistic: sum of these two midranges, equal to 40.8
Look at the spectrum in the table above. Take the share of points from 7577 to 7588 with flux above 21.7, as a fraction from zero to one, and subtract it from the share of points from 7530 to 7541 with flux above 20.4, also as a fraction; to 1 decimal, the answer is 0.7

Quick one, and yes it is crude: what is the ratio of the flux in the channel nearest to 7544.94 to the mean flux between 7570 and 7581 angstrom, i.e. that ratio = 1.13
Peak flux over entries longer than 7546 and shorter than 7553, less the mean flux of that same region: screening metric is 1.2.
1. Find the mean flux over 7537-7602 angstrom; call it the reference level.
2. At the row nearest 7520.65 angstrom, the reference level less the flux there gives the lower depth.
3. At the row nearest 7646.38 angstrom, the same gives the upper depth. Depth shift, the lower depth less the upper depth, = -4.8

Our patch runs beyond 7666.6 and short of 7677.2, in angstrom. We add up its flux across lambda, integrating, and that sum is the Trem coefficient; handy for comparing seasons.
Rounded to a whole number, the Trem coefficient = 213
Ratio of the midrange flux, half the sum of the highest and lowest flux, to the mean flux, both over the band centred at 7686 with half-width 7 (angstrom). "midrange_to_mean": 1.01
